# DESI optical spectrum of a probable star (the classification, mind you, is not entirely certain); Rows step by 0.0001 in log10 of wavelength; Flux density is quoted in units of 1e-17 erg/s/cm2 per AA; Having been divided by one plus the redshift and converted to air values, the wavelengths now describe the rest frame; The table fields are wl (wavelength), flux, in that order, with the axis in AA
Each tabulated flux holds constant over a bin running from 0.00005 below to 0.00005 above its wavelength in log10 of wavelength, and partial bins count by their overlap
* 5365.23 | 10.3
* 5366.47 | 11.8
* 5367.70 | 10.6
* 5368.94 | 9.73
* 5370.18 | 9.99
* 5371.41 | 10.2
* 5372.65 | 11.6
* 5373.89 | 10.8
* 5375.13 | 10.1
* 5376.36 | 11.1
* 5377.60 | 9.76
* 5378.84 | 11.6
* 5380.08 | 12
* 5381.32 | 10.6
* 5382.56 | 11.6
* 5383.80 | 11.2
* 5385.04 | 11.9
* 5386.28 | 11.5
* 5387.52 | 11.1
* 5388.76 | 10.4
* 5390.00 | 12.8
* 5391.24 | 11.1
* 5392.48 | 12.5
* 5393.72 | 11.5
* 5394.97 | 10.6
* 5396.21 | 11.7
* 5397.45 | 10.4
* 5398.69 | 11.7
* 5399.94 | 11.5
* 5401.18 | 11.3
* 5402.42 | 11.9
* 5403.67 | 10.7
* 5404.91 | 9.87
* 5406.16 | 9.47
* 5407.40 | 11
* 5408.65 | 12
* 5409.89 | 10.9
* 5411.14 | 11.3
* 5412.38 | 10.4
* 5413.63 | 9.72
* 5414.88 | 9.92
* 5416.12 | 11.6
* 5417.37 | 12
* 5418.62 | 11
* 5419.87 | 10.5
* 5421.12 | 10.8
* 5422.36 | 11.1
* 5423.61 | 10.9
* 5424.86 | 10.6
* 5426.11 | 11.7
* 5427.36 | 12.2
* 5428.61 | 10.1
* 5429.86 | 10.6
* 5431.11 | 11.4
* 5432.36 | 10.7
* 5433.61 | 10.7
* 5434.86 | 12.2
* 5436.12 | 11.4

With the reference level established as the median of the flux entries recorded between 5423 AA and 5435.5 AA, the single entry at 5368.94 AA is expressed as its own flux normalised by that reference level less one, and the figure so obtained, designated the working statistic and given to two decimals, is -0.10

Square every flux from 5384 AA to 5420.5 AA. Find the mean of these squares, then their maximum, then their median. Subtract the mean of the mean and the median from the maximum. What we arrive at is 40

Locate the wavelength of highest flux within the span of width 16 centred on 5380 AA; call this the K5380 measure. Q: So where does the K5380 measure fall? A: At 5380.08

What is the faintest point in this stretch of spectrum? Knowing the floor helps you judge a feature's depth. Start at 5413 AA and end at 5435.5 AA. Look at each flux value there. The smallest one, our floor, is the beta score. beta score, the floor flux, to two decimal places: 9.72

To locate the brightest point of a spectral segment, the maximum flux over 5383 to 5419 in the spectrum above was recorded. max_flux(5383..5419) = 12.8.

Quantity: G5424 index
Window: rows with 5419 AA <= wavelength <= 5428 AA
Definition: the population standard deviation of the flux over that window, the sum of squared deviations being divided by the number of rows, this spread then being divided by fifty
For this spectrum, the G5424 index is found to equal 0.0115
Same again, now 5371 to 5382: 0.0145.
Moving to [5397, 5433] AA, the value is 0.0143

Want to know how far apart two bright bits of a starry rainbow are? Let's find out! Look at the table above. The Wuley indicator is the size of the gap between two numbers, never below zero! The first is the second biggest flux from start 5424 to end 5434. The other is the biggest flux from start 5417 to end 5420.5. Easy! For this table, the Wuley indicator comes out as 0.30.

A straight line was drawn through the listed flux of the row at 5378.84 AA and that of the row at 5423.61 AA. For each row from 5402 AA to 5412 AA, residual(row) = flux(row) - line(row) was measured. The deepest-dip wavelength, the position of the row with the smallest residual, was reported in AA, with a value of 5406.16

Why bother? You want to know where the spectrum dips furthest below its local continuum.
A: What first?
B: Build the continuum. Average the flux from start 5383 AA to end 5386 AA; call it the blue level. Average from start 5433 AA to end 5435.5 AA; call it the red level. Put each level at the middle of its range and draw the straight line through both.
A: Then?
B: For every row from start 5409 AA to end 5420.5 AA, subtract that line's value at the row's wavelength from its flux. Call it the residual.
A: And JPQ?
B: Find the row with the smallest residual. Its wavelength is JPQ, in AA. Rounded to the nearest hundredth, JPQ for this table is 5413.63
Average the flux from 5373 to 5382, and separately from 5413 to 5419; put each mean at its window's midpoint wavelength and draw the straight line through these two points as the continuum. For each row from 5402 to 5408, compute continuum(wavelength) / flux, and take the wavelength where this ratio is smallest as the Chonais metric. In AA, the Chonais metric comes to 5402.42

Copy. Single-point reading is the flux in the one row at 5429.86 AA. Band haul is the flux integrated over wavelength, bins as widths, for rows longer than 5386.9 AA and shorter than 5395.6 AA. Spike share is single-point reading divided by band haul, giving 0.107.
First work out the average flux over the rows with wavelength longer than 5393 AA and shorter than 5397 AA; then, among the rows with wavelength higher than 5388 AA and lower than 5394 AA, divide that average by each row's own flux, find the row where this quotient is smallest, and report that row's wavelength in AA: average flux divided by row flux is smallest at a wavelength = 5390.00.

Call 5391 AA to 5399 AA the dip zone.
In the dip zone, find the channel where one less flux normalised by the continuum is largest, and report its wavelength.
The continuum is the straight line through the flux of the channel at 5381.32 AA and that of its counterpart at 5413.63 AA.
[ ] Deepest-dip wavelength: 5397.45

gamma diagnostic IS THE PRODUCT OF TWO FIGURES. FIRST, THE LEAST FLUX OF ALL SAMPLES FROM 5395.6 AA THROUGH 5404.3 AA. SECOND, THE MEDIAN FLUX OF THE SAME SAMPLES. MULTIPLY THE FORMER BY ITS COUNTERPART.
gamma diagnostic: 120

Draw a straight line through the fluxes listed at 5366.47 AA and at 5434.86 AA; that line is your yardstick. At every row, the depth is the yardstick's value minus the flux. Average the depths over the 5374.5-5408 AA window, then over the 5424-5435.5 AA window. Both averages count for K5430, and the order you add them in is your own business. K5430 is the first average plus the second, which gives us 1.8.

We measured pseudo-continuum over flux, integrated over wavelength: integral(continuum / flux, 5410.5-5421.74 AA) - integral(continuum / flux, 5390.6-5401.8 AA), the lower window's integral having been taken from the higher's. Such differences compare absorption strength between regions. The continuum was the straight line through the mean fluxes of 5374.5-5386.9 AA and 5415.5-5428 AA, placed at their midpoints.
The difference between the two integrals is 0.7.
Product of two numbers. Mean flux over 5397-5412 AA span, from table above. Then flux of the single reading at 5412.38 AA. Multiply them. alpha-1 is 114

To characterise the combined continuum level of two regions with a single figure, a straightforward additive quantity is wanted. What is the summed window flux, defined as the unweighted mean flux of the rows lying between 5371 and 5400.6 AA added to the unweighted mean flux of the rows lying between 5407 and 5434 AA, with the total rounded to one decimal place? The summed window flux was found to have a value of 22.2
